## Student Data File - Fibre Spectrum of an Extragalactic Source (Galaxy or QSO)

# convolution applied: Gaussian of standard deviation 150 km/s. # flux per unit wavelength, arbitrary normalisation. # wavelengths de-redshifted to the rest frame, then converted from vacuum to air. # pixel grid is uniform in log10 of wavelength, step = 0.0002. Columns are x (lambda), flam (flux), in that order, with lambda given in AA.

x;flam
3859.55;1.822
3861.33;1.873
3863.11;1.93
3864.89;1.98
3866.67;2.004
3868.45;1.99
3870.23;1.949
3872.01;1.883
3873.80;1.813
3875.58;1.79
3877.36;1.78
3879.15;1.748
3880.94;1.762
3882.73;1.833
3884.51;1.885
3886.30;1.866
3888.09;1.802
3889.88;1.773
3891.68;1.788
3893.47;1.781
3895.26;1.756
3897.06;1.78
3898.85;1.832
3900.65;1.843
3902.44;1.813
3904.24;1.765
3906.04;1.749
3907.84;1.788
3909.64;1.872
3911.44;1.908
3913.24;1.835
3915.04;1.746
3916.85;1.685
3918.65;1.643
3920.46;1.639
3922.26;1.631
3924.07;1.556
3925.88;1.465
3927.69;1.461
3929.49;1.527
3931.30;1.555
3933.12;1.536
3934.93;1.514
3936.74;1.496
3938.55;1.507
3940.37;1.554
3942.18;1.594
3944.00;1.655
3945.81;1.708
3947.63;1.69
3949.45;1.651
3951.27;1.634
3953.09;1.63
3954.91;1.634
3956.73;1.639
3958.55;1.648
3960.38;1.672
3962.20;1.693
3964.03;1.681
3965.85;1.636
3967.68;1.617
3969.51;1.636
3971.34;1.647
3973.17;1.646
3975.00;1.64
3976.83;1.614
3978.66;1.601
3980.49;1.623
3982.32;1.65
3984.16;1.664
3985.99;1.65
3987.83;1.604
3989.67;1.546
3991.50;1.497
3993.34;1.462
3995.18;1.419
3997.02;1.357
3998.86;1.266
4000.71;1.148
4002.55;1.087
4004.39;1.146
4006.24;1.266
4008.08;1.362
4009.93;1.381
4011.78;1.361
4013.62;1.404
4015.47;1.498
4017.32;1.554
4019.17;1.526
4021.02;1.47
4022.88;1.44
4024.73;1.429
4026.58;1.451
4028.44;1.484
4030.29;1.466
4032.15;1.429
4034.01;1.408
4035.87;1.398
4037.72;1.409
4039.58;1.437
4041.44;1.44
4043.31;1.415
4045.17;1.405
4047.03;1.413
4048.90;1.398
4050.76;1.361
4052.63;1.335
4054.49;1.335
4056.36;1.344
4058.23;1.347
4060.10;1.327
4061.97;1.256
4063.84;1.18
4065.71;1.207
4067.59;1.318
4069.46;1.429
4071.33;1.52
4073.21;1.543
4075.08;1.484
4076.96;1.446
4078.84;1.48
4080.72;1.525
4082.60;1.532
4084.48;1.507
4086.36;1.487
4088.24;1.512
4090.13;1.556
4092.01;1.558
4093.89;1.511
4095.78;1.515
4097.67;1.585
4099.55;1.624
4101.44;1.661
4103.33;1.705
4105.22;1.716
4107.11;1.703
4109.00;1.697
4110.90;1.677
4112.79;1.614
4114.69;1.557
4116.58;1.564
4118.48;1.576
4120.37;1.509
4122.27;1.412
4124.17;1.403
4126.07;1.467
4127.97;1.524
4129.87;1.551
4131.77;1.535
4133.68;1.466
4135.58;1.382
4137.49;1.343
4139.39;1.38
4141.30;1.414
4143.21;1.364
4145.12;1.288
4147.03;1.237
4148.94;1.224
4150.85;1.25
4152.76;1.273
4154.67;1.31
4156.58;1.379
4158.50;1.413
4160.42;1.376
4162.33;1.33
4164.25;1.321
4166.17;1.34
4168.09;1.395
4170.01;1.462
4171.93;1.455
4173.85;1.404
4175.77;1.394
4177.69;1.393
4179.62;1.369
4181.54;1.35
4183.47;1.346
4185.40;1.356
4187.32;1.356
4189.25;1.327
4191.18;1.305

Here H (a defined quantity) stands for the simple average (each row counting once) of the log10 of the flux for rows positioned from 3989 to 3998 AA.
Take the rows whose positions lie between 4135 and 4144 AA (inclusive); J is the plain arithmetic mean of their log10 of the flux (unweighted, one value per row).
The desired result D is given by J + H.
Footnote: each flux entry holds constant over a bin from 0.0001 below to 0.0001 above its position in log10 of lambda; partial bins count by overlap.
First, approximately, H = 0.16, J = 0.139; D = 0.30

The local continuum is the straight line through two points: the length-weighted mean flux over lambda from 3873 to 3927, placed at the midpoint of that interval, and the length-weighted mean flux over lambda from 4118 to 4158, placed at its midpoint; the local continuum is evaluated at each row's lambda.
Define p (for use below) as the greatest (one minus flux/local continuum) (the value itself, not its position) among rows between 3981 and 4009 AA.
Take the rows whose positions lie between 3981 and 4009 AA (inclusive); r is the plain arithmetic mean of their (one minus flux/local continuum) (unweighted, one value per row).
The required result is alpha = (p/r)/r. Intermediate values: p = 0.32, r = 0.13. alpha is 19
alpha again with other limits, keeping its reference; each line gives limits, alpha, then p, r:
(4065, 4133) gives 63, 0.20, -0.06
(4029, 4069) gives 18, 0.22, 0.11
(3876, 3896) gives 449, 0.03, -0.01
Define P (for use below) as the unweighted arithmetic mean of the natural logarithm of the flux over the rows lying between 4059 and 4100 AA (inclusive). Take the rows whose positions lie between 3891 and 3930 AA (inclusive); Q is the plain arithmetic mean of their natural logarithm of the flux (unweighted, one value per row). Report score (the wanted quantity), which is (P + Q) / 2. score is 0.46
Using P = 0.37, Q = 0.54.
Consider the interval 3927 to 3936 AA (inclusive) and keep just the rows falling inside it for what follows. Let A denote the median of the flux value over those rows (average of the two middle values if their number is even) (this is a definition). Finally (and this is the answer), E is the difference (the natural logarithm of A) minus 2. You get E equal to -1.58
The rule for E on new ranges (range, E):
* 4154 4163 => -1.68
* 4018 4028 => -1.63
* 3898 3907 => -1.41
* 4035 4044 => -1.65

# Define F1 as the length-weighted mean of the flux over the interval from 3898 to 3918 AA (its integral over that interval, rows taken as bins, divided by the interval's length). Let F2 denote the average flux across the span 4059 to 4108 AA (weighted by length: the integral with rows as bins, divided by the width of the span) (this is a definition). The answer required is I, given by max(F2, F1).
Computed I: 1.80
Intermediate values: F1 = 1.80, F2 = 1.50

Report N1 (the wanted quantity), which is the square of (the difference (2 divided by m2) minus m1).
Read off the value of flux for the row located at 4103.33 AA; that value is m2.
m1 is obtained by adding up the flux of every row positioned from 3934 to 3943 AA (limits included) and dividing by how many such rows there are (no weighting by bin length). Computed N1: 0.13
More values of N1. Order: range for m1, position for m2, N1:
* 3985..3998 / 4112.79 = 0.07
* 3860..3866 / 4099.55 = 0.48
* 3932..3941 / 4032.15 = 0.01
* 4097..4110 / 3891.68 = 0.30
